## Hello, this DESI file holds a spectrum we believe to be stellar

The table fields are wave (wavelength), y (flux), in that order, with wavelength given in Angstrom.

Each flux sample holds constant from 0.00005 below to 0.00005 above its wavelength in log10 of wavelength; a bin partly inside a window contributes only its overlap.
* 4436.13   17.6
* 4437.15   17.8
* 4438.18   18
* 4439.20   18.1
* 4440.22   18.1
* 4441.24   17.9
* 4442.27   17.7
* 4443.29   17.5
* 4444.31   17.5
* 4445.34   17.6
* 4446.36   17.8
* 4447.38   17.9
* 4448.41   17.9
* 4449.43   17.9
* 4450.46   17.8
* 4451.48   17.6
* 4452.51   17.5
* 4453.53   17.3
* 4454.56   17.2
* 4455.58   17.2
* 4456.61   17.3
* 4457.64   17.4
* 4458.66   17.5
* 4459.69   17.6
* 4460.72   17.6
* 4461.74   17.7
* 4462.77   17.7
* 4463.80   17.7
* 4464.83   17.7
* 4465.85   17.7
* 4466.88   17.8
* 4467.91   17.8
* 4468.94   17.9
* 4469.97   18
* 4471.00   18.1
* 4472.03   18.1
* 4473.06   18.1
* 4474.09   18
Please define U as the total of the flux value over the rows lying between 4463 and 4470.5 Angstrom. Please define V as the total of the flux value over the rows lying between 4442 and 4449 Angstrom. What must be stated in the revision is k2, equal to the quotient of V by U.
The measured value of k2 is 0.99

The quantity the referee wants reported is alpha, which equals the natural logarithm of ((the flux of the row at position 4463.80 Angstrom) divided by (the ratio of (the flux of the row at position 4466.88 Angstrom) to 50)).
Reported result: 3.91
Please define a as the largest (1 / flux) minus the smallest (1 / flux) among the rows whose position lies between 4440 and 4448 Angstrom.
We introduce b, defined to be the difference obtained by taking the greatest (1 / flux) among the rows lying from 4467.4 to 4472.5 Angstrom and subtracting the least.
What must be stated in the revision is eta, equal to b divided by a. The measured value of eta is 0.5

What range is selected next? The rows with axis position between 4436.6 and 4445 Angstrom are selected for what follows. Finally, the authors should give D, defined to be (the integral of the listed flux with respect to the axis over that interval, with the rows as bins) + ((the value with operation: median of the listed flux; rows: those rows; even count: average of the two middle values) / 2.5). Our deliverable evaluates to 157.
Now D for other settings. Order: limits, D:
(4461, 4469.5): 158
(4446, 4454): 149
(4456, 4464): 147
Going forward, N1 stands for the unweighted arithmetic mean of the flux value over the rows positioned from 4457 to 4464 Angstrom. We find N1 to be 17.6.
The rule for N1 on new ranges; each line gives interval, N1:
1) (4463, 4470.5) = 17.8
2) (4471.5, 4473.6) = 18.1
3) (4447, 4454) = 17.7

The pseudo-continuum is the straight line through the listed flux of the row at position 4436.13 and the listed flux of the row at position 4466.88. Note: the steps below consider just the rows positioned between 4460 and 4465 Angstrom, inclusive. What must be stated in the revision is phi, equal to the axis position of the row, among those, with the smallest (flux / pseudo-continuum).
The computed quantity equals 4460.72 Angstrom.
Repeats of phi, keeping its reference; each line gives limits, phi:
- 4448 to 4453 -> 4452.51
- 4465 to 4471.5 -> 4465.85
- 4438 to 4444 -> 4443.29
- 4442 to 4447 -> 4444.31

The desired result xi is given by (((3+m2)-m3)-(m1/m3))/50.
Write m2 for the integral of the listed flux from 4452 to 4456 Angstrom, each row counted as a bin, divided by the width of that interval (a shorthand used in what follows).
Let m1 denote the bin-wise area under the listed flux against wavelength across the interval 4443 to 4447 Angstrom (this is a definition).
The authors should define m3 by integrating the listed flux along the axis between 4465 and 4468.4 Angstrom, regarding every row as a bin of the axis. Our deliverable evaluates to -0.8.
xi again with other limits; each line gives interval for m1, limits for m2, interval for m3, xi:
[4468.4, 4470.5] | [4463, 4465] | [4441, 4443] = -0.3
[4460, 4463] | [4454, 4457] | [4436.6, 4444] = -2.2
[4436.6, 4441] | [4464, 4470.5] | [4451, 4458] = -2.0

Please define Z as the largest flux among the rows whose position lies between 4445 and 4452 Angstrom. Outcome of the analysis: 17.9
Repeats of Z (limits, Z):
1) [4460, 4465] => 17.7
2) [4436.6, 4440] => 18.1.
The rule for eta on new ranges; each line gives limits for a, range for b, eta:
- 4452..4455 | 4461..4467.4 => 0.3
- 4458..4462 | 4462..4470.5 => 1.5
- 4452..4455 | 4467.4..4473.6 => 0.9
